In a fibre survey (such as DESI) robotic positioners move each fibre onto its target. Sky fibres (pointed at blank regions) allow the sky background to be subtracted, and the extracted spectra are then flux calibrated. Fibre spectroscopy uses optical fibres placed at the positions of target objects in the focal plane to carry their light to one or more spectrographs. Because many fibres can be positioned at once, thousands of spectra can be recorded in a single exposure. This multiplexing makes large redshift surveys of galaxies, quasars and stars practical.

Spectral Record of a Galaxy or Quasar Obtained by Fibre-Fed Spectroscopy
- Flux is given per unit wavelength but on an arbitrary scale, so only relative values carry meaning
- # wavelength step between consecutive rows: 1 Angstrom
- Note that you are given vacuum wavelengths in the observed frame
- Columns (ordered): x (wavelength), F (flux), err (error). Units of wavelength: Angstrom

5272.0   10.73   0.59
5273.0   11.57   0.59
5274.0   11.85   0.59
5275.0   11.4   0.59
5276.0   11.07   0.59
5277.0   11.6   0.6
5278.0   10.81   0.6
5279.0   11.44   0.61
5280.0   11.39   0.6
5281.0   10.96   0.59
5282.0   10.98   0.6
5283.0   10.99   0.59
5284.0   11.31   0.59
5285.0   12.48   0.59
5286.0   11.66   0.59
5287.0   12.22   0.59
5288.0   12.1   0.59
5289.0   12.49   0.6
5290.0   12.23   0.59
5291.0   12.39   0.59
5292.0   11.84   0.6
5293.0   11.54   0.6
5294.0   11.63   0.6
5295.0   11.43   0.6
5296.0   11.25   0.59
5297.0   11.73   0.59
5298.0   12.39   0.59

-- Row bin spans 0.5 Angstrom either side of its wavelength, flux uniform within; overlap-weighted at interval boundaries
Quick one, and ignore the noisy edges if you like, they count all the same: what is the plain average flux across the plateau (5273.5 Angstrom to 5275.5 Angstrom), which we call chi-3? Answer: 11.6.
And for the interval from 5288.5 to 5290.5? 12.4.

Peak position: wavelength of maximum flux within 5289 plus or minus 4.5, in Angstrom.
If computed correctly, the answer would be 5289.0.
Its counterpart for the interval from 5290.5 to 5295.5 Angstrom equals 5291.0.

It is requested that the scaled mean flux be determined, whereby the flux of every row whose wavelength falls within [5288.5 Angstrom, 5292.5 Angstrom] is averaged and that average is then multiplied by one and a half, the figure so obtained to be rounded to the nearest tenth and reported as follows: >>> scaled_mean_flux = 18.4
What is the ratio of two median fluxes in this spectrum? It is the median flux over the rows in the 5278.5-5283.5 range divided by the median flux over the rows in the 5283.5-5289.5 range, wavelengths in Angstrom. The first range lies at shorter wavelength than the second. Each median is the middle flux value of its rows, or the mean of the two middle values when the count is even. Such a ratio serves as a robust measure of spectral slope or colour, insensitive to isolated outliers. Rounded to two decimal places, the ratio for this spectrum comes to 0.90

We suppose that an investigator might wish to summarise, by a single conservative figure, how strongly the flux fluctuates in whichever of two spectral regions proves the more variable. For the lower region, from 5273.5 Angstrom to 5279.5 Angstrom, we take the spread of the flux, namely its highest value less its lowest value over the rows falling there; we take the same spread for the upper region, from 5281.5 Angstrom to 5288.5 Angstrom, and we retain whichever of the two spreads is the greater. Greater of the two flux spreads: 1.5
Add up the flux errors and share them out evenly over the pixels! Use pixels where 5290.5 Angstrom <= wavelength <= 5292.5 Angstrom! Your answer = 0.595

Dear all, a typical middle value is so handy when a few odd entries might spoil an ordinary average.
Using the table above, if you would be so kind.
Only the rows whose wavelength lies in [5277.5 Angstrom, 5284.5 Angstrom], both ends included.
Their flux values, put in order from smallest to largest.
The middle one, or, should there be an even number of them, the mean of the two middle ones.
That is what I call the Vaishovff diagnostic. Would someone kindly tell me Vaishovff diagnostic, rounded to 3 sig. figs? 11.0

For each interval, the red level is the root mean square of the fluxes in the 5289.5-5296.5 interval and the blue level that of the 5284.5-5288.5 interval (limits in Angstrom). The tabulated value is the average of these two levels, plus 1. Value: 12.9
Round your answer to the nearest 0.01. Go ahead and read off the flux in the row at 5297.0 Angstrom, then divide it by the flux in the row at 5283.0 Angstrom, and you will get 1.07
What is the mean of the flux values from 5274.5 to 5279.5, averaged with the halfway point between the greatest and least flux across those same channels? 11.23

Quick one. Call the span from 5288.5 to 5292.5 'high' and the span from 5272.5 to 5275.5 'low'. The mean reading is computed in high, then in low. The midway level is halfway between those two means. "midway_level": 11.9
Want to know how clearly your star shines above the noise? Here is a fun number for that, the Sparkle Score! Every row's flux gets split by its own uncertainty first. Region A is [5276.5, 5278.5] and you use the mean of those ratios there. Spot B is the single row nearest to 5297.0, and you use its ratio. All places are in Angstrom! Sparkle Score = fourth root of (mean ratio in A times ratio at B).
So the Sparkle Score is 4.39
